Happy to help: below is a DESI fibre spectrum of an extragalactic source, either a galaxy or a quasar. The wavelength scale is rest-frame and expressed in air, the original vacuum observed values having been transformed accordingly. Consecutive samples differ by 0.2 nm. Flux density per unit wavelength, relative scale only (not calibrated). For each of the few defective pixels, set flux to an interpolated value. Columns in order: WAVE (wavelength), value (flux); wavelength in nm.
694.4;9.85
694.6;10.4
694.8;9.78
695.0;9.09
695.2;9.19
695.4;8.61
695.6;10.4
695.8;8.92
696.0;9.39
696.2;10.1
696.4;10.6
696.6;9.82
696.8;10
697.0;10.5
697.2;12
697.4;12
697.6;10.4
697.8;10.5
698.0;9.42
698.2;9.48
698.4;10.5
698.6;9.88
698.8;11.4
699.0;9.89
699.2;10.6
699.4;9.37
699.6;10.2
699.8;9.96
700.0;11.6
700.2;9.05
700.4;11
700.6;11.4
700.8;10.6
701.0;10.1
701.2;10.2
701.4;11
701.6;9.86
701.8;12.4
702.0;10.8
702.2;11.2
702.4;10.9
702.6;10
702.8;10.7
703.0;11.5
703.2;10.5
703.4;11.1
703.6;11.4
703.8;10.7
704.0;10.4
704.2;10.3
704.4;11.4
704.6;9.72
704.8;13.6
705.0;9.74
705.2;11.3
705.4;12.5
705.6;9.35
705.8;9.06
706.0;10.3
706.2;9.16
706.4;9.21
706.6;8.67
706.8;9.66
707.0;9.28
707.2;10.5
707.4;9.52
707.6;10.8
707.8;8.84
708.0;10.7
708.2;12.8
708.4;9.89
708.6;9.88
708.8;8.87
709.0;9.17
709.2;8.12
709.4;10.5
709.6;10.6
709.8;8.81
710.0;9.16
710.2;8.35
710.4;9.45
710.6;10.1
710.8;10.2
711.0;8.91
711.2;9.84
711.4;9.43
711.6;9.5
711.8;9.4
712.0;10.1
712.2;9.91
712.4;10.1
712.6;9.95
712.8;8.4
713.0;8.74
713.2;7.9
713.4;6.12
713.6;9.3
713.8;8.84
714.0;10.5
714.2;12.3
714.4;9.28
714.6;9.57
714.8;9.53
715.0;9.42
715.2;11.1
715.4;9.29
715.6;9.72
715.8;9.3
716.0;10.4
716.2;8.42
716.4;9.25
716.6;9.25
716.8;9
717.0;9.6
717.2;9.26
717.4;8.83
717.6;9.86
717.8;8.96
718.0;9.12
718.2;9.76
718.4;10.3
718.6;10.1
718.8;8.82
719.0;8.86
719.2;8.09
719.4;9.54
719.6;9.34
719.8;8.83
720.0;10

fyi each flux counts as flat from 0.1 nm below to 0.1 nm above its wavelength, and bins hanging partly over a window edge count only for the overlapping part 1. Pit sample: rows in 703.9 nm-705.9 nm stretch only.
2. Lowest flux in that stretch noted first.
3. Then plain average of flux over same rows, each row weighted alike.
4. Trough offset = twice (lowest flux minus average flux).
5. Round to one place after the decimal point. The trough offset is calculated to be -3.4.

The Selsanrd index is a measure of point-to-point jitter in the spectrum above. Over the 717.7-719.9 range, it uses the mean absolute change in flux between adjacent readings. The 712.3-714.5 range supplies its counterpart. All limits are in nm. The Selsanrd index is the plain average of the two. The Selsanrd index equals 1.0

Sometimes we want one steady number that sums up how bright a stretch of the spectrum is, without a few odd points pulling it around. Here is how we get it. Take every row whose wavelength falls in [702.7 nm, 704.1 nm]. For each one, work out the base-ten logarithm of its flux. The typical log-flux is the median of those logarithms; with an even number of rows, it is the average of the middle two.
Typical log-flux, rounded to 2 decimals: 1.03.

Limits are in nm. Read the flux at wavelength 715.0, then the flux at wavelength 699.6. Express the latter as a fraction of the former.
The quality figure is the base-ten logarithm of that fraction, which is 0.035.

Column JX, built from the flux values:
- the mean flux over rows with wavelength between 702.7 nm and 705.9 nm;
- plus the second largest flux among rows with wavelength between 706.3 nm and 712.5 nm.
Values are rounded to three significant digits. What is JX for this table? 21.6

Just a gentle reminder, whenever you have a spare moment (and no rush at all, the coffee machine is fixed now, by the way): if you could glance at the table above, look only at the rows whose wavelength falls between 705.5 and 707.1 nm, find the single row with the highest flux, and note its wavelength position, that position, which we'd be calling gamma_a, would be 706.0 nm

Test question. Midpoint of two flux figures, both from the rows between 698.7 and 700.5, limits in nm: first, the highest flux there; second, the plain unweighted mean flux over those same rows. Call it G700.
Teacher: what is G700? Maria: 11.0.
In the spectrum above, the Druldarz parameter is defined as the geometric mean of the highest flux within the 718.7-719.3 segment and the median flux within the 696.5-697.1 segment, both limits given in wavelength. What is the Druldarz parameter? 9.4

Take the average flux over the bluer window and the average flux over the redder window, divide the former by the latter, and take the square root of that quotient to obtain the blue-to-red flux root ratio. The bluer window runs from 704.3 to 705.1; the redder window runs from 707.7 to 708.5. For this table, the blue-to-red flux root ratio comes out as 1.03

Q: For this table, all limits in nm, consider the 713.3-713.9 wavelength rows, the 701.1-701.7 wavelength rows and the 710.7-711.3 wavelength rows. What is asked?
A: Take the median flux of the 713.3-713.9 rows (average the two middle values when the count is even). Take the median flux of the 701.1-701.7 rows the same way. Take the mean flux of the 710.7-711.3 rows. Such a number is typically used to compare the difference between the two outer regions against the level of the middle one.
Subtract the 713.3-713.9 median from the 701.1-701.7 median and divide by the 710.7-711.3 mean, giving 0.14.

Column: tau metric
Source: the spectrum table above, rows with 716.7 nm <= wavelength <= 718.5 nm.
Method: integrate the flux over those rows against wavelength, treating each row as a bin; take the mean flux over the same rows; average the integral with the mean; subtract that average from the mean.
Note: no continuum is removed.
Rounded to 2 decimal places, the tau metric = -3.76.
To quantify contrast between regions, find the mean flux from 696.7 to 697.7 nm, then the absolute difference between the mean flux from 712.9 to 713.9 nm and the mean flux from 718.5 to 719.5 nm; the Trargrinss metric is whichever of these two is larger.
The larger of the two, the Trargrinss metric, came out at 11.0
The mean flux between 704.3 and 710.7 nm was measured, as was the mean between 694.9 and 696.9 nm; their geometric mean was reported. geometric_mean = 9.79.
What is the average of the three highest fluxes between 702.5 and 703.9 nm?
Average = 11.33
